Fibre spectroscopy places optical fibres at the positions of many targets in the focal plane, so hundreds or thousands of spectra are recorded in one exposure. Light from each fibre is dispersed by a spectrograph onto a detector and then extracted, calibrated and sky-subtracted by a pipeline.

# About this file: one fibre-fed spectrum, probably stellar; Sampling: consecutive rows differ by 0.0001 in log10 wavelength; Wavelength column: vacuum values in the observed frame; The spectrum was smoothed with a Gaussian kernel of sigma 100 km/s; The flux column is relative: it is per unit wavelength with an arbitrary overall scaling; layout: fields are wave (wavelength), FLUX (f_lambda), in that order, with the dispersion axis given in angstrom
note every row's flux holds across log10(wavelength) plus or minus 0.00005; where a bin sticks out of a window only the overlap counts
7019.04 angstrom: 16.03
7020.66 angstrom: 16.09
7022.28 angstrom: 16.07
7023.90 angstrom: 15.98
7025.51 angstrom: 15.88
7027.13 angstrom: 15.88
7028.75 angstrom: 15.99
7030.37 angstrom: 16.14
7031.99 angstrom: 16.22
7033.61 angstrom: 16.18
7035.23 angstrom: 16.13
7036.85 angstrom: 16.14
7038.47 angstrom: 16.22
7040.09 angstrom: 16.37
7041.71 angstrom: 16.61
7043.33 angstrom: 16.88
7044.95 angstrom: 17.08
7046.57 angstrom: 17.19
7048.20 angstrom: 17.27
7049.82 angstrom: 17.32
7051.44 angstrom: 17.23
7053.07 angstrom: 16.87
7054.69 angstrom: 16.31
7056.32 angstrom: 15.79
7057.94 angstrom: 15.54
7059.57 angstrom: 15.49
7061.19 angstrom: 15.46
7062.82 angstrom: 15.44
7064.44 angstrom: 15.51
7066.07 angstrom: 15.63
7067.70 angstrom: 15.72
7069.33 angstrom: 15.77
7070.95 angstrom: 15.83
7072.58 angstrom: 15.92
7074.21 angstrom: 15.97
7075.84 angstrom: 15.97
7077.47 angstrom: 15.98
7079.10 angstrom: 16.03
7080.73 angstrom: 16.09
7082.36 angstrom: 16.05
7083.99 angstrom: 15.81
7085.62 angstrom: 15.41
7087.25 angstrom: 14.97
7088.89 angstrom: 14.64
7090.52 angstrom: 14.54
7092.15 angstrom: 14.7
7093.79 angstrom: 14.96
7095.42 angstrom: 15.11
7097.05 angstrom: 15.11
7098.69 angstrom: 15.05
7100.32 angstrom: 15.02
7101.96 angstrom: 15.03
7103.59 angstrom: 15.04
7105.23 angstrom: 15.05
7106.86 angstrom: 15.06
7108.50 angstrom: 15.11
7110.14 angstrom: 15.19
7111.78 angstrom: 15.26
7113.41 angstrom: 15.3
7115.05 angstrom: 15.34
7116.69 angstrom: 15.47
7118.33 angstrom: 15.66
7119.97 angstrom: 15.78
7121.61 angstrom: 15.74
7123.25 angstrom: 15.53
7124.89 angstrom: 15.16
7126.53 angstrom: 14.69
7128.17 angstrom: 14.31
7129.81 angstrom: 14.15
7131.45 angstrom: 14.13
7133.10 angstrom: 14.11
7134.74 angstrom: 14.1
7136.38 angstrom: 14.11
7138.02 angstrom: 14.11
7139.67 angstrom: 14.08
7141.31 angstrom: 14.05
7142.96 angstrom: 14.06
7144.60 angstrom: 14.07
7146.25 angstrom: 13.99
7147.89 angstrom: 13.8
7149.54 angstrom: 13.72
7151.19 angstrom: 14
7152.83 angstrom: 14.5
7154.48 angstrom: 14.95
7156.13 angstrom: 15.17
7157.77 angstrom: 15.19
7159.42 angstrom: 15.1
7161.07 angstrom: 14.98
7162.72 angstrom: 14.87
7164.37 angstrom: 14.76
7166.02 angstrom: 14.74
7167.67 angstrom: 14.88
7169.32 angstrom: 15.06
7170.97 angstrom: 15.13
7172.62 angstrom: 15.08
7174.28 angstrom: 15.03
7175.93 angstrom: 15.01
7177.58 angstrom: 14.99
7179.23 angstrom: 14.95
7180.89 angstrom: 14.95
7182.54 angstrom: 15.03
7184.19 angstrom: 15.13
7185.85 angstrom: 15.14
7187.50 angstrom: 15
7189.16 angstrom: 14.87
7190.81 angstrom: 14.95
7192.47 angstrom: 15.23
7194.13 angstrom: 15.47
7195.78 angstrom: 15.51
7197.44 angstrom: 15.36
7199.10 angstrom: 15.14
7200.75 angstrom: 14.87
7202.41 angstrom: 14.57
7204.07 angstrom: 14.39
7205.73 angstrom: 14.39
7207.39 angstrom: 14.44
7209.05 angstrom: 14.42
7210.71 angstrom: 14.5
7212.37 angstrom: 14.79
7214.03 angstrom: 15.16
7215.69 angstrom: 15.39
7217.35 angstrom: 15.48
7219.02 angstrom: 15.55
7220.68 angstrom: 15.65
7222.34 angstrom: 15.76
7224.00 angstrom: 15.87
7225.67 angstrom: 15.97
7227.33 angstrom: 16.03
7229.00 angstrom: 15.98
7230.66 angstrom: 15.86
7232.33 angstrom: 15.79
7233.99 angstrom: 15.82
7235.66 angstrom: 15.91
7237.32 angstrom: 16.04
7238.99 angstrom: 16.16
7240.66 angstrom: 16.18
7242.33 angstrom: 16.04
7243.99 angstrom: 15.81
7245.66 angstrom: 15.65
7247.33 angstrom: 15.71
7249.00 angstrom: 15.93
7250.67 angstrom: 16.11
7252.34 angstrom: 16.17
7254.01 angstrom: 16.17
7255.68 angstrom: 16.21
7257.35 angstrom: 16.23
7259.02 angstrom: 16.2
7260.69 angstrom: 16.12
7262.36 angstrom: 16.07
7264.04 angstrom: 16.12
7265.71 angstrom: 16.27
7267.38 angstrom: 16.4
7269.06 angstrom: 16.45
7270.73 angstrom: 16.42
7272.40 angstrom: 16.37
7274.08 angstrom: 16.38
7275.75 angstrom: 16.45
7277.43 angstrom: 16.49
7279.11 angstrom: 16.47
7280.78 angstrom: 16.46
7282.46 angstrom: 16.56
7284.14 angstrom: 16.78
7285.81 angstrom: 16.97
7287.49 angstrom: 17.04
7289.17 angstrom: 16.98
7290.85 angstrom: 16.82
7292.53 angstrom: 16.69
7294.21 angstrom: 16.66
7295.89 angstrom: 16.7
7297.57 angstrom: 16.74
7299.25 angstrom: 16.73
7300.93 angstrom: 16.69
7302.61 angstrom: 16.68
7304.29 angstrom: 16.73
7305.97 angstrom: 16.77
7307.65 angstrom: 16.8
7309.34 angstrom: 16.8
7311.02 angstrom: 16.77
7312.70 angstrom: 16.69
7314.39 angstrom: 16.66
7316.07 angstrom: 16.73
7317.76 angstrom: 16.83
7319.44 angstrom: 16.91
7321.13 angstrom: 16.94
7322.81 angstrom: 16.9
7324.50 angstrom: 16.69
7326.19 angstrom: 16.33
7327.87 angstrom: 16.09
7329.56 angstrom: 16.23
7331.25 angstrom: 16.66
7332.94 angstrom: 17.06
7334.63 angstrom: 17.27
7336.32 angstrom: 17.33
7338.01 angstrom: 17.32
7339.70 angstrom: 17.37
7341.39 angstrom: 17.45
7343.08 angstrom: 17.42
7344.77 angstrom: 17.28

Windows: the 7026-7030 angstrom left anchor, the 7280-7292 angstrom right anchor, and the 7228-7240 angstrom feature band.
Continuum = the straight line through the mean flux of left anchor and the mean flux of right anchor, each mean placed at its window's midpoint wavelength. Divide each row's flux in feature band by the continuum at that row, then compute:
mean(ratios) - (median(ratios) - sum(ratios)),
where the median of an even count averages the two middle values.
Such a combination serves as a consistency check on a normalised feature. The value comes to 6.71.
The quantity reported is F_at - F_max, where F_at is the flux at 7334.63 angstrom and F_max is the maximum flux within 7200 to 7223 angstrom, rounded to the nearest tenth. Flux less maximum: 1.5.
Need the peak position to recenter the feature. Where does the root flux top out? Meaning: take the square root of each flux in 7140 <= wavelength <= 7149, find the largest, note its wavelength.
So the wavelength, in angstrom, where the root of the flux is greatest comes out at 7144.60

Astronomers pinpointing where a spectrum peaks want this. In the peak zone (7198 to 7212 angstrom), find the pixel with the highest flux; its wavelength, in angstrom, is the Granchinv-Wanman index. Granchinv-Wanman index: 7199.10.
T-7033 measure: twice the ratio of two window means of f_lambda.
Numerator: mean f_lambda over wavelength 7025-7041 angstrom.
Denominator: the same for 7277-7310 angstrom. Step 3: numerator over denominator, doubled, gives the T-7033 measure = 1.93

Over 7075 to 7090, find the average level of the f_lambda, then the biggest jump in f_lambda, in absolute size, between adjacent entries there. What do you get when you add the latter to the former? 16.1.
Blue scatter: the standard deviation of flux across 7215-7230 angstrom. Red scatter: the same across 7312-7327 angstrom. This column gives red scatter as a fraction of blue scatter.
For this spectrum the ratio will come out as 0.80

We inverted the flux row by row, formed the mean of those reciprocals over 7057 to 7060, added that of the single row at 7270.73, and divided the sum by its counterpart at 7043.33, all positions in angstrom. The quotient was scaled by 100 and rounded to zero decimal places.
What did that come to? 212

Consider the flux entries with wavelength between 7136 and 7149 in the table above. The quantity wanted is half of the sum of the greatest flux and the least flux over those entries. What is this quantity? 14.0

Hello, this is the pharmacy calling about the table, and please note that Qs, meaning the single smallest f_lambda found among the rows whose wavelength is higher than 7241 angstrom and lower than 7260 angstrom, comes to 15.65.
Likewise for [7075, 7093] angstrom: 14.54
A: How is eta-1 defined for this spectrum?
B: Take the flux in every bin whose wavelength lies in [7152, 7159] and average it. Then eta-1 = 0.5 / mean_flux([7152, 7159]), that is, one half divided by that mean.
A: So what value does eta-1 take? 0.0334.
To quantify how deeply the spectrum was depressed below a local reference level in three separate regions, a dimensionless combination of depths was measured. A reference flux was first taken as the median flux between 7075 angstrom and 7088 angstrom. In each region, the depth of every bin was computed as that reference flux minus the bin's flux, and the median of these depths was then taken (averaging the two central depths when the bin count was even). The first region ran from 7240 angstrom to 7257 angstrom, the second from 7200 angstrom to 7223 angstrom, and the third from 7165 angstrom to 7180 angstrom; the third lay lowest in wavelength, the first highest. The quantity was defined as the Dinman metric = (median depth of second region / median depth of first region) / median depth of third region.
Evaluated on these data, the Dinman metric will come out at -12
